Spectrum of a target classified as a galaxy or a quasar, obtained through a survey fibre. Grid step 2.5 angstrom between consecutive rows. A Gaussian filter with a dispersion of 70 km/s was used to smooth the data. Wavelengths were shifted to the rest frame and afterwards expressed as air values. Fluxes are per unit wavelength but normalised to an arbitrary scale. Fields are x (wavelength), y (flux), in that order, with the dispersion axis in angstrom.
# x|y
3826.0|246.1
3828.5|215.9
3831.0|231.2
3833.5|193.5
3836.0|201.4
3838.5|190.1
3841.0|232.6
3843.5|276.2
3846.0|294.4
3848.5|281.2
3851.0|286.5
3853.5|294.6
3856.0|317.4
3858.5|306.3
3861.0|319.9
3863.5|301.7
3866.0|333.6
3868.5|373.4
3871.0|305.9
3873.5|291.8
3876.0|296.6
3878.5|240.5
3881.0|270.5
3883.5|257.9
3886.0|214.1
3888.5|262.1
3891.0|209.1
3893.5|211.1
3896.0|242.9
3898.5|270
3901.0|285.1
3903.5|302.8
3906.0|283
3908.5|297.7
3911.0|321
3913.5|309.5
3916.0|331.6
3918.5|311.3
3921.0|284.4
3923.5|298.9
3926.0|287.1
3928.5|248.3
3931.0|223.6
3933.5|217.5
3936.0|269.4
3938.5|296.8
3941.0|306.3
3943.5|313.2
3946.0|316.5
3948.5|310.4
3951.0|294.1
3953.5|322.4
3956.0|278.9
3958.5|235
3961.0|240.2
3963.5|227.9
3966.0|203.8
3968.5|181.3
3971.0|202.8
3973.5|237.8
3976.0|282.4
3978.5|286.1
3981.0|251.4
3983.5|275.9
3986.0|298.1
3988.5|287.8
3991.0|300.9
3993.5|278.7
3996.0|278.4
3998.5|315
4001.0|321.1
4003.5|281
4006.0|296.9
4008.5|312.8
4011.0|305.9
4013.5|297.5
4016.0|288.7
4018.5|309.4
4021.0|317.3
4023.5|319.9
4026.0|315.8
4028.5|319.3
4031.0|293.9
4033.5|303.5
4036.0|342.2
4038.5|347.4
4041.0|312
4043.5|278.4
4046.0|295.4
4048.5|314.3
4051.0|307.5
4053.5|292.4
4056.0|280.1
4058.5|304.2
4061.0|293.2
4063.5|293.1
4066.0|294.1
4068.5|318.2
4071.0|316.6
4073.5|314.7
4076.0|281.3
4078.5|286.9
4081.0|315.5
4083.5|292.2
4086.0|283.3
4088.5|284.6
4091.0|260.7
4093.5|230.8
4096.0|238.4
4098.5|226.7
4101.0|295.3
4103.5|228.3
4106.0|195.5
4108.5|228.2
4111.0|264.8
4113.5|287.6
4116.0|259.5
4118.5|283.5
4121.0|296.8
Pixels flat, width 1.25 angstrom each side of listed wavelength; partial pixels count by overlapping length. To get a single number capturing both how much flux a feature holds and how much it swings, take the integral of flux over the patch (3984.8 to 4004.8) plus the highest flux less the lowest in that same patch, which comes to 5945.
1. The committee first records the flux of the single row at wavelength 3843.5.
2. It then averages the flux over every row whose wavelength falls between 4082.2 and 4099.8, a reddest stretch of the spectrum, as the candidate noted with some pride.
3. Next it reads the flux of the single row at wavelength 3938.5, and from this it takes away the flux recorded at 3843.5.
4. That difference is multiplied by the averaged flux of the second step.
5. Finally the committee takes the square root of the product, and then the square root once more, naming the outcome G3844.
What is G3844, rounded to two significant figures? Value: 8.6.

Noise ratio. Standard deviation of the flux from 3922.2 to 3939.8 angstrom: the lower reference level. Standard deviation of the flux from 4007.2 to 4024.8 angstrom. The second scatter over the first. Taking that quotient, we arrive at 0.33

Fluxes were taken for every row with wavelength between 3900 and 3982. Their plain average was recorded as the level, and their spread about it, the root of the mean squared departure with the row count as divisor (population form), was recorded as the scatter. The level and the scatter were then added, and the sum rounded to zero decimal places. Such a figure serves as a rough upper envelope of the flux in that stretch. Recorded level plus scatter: 314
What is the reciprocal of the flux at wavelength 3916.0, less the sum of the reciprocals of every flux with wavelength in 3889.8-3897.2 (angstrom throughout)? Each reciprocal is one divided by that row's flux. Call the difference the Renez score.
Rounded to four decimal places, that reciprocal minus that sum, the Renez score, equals -0.0106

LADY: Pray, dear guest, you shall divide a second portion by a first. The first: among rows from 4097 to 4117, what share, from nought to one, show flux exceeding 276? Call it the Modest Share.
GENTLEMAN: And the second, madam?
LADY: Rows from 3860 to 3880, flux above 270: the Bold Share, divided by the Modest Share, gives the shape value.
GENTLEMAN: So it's 3.50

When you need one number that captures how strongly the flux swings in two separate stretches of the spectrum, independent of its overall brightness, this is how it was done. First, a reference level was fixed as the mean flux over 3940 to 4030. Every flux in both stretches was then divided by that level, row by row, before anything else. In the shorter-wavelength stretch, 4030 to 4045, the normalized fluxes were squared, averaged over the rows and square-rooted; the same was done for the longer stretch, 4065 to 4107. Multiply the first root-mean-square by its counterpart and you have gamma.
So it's 1.08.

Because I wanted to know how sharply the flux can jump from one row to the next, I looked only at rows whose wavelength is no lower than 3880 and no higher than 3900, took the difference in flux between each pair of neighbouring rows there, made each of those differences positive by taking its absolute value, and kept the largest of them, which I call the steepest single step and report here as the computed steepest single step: 53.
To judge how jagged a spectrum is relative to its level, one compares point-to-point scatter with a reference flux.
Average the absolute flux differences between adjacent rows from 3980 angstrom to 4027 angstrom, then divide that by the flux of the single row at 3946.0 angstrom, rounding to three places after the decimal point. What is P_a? 0.047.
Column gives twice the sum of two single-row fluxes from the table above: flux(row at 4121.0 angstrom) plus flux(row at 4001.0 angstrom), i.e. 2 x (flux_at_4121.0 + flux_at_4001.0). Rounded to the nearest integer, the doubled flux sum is 1236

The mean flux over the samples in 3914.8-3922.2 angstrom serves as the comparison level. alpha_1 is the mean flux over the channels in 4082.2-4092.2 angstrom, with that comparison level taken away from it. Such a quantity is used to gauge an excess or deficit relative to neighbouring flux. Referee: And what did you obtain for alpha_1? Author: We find -29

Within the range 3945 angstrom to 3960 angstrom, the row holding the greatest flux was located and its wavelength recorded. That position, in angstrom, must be 3953.5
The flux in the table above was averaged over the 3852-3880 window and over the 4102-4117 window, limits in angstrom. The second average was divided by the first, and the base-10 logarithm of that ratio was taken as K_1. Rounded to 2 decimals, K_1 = -0.10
